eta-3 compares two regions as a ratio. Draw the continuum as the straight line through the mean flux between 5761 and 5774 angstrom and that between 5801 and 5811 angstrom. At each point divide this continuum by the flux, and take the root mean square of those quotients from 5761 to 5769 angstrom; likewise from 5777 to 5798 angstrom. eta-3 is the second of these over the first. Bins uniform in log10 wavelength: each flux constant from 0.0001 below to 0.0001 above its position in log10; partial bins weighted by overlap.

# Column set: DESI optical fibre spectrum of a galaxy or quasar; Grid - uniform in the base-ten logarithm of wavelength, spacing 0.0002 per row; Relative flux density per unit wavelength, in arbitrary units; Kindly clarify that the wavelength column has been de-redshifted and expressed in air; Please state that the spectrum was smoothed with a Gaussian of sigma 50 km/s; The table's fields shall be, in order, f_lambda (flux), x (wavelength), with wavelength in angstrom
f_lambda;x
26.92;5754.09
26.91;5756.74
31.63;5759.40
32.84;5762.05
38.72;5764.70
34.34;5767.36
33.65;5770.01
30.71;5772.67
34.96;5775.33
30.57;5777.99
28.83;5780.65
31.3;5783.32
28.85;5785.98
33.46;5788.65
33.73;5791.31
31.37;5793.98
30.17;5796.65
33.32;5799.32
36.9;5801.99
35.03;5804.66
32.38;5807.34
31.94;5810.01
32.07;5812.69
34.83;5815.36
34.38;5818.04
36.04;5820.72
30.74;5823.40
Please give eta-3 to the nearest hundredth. 1.13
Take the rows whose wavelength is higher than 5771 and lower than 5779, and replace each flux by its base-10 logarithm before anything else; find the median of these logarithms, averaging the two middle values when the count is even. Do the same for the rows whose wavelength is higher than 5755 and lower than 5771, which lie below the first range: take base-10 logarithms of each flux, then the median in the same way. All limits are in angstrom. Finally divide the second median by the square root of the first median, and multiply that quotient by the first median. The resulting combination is 1.86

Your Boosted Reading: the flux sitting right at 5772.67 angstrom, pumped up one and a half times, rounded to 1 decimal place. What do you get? 46.1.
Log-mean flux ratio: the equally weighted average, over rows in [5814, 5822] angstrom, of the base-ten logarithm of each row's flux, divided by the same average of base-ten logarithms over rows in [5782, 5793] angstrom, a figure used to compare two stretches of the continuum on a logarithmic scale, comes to 1.029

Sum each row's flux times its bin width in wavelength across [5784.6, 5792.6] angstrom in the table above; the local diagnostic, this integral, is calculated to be 256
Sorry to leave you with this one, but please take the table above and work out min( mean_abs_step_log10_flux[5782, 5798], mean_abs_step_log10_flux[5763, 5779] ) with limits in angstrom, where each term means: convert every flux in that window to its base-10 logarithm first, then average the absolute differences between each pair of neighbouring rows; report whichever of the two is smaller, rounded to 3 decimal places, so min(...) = 0.030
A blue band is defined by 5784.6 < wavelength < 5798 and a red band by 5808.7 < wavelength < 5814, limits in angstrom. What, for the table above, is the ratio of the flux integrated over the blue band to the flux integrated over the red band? 2.5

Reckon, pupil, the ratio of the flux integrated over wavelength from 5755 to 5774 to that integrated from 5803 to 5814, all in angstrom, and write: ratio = 1.7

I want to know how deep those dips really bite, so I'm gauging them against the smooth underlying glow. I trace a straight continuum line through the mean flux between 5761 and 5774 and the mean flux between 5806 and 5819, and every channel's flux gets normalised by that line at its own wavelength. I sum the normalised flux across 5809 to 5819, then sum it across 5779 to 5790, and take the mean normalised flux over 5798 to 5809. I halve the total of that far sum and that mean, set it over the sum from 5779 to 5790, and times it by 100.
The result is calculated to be 70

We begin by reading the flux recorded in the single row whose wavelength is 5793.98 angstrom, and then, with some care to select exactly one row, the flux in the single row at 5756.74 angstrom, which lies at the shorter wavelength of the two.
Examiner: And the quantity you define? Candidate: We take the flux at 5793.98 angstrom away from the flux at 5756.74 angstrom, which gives -4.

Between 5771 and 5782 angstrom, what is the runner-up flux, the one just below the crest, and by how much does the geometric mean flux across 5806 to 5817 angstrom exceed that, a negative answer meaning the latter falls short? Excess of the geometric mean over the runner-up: 2.1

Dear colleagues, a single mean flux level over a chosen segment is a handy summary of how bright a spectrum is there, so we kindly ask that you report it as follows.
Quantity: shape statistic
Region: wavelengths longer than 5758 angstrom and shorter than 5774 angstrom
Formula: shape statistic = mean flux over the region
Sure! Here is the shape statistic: 33.6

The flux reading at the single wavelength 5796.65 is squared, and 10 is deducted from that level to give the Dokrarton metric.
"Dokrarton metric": 900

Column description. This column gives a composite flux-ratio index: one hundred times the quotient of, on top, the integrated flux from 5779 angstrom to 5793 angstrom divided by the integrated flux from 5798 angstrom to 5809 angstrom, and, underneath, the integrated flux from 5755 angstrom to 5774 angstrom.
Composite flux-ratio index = 0.19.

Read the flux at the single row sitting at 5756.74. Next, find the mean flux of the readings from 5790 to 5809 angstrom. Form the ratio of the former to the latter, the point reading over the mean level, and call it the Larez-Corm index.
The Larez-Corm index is 0.81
